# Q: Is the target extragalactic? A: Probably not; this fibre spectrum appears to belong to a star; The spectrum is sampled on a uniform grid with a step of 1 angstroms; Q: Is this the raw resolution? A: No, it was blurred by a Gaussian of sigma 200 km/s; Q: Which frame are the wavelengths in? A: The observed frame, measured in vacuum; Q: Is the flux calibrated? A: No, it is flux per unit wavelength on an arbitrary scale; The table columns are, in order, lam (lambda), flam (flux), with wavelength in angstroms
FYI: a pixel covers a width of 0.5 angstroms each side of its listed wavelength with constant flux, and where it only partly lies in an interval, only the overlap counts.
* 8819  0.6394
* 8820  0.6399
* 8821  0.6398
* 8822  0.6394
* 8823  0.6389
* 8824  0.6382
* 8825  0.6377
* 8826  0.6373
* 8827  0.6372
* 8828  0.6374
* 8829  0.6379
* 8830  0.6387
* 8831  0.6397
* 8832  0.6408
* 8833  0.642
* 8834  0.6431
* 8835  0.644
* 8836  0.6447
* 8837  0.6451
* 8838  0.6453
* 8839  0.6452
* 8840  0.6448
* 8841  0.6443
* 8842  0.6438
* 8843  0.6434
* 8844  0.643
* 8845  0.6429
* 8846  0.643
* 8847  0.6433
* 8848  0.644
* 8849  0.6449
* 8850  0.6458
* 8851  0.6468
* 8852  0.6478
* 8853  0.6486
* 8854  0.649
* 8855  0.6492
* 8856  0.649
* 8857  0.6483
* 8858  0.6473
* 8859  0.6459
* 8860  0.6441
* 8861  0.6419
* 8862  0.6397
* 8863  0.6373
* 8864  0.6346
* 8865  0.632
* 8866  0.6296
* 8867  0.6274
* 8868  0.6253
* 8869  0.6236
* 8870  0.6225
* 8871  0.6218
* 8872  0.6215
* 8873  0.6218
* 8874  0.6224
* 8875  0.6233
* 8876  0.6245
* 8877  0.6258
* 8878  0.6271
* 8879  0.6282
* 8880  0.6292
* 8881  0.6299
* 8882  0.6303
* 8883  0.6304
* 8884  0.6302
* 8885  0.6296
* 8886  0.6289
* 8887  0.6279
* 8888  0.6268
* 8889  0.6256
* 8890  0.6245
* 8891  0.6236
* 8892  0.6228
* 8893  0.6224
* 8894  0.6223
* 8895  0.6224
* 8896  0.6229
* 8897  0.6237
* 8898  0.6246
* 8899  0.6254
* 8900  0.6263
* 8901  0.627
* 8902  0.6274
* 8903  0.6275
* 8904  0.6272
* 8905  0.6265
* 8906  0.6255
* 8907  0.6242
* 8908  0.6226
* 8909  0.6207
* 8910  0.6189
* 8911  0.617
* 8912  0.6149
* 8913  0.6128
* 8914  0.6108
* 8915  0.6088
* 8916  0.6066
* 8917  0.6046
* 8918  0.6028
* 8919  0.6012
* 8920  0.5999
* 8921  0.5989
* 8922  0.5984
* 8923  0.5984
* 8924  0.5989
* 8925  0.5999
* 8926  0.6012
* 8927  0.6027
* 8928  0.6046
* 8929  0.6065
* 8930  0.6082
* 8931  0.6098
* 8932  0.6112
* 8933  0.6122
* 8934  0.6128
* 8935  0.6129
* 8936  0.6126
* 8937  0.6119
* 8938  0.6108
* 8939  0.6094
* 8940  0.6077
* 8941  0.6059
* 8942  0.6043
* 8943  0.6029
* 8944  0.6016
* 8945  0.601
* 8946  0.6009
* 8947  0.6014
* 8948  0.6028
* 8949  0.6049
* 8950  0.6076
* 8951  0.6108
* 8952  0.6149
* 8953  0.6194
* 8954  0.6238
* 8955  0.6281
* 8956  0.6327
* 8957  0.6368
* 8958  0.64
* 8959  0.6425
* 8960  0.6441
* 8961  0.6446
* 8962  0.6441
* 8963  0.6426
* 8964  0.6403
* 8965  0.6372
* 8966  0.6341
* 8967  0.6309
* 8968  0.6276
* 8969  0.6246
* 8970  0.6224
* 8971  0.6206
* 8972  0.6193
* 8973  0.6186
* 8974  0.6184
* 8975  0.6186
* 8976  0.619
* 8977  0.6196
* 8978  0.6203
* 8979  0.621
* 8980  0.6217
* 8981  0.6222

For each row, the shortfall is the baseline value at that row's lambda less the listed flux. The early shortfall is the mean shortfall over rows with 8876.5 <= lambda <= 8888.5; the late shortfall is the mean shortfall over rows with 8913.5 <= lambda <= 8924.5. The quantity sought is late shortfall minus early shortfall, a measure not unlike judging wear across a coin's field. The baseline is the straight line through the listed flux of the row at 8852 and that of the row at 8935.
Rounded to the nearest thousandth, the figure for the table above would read 0.011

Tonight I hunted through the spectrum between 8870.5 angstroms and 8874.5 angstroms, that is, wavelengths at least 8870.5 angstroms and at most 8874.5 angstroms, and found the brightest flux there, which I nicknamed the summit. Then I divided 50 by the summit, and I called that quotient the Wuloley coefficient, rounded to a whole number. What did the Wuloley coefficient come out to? 80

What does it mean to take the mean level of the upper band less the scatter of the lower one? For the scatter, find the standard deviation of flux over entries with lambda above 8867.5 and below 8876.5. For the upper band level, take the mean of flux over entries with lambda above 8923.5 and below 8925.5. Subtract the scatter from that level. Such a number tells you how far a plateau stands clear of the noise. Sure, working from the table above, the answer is 0.598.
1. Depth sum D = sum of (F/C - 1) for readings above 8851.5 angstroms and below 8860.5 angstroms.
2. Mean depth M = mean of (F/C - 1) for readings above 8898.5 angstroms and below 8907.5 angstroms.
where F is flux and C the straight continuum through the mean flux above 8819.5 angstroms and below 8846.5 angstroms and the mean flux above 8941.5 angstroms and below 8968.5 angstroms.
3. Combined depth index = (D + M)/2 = 0.07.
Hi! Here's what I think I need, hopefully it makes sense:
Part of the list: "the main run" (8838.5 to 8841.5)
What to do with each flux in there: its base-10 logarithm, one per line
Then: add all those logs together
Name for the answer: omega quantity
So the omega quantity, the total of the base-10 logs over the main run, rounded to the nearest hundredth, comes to -0.57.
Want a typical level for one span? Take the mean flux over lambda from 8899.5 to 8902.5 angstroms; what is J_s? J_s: 0.627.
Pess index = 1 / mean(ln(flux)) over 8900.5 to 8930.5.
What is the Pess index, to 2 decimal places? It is -2.03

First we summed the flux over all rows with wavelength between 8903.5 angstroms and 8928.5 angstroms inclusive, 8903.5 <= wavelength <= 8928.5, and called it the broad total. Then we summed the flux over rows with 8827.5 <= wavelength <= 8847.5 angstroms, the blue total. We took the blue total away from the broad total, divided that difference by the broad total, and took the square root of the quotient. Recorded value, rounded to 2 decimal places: 0.40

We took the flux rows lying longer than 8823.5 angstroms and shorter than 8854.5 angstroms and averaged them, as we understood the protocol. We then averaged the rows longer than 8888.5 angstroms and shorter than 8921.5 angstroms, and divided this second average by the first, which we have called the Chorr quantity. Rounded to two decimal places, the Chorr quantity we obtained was 0.96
